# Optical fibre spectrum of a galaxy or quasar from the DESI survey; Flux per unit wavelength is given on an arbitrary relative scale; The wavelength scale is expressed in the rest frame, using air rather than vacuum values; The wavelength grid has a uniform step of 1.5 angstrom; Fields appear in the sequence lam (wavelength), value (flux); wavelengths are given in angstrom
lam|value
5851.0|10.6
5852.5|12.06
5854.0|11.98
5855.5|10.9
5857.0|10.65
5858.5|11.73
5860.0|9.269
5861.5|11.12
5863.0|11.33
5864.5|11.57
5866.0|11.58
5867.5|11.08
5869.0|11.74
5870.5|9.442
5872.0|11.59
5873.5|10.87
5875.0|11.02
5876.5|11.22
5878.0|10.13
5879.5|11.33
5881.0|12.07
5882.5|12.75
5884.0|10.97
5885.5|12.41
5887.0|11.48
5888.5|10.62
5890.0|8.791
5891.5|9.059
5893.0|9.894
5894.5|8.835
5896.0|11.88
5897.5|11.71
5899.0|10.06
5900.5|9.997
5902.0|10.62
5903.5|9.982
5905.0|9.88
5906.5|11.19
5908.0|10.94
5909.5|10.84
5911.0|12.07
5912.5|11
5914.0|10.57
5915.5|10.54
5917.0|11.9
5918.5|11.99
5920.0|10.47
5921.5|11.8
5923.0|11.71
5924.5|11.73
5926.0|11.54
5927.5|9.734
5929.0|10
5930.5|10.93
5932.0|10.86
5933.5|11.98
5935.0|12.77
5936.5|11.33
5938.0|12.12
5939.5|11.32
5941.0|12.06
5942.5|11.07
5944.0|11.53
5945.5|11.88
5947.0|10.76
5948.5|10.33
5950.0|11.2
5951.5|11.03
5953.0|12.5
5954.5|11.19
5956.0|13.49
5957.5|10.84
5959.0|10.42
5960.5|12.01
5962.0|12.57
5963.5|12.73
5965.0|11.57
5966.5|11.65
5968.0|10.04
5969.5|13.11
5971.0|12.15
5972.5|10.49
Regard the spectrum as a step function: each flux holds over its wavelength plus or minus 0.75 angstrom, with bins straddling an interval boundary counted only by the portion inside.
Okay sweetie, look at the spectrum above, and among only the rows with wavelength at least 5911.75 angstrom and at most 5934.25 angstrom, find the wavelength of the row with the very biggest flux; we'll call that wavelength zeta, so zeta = 5918.5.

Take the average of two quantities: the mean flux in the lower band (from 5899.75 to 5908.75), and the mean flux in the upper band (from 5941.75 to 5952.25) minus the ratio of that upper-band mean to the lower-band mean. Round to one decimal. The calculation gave 10.2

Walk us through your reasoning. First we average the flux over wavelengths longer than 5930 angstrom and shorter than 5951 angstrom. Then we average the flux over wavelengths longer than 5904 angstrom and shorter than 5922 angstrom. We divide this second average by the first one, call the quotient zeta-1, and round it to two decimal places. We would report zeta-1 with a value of 0.97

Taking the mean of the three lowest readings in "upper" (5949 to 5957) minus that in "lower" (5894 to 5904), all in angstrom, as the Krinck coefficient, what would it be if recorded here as 1.5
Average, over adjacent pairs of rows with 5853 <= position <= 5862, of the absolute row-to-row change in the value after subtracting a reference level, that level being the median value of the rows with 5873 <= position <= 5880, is 1.34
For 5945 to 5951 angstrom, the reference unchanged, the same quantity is 0.81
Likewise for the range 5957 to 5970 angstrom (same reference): 1.08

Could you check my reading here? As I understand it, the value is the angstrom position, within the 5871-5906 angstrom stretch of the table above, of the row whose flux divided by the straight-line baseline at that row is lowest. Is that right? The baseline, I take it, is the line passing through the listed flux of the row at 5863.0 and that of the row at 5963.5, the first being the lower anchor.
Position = 5894.5 angstrom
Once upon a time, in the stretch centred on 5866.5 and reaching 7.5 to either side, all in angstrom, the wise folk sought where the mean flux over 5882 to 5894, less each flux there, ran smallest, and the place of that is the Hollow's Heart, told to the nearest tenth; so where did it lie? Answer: 5869.0 angstrom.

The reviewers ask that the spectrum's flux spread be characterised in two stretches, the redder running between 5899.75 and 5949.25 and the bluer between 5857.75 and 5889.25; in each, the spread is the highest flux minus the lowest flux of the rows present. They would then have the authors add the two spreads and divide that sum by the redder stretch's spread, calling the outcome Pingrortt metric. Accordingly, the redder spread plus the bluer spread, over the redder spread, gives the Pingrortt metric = 2.1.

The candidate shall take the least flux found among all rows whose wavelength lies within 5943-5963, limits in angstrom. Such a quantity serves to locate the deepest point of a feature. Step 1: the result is 10.33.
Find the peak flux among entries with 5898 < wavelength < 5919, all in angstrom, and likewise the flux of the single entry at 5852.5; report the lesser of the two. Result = 12.1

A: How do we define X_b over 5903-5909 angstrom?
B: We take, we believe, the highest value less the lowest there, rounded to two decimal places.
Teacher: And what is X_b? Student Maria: 1.31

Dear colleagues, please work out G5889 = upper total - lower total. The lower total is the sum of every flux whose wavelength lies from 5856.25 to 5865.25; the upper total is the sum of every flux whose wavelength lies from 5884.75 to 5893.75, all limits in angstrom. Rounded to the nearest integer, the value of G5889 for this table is -3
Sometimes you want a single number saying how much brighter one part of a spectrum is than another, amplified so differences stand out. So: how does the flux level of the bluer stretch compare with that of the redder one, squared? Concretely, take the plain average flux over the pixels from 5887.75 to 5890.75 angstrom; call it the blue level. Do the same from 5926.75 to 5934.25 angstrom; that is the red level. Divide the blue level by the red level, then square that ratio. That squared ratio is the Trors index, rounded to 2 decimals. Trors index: 0.82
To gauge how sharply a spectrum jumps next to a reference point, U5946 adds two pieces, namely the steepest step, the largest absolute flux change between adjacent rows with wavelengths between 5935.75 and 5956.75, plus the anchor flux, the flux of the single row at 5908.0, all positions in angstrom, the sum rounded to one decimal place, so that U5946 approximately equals 13.2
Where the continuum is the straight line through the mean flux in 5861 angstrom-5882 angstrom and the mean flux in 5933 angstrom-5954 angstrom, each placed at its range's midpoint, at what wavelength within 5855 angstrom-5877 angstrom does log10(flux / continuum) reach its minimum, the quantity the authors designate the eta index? 5860.0 angstrom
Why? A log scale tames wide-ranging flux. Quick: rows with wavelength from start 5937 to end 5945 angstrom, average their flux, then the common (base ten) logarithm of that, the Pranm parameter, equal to 1.07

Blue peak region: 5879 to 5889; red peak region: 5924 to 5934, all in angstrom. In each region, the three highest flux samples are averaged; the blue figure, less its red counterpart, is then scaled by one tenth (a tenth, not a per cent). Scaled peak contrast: 0.07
